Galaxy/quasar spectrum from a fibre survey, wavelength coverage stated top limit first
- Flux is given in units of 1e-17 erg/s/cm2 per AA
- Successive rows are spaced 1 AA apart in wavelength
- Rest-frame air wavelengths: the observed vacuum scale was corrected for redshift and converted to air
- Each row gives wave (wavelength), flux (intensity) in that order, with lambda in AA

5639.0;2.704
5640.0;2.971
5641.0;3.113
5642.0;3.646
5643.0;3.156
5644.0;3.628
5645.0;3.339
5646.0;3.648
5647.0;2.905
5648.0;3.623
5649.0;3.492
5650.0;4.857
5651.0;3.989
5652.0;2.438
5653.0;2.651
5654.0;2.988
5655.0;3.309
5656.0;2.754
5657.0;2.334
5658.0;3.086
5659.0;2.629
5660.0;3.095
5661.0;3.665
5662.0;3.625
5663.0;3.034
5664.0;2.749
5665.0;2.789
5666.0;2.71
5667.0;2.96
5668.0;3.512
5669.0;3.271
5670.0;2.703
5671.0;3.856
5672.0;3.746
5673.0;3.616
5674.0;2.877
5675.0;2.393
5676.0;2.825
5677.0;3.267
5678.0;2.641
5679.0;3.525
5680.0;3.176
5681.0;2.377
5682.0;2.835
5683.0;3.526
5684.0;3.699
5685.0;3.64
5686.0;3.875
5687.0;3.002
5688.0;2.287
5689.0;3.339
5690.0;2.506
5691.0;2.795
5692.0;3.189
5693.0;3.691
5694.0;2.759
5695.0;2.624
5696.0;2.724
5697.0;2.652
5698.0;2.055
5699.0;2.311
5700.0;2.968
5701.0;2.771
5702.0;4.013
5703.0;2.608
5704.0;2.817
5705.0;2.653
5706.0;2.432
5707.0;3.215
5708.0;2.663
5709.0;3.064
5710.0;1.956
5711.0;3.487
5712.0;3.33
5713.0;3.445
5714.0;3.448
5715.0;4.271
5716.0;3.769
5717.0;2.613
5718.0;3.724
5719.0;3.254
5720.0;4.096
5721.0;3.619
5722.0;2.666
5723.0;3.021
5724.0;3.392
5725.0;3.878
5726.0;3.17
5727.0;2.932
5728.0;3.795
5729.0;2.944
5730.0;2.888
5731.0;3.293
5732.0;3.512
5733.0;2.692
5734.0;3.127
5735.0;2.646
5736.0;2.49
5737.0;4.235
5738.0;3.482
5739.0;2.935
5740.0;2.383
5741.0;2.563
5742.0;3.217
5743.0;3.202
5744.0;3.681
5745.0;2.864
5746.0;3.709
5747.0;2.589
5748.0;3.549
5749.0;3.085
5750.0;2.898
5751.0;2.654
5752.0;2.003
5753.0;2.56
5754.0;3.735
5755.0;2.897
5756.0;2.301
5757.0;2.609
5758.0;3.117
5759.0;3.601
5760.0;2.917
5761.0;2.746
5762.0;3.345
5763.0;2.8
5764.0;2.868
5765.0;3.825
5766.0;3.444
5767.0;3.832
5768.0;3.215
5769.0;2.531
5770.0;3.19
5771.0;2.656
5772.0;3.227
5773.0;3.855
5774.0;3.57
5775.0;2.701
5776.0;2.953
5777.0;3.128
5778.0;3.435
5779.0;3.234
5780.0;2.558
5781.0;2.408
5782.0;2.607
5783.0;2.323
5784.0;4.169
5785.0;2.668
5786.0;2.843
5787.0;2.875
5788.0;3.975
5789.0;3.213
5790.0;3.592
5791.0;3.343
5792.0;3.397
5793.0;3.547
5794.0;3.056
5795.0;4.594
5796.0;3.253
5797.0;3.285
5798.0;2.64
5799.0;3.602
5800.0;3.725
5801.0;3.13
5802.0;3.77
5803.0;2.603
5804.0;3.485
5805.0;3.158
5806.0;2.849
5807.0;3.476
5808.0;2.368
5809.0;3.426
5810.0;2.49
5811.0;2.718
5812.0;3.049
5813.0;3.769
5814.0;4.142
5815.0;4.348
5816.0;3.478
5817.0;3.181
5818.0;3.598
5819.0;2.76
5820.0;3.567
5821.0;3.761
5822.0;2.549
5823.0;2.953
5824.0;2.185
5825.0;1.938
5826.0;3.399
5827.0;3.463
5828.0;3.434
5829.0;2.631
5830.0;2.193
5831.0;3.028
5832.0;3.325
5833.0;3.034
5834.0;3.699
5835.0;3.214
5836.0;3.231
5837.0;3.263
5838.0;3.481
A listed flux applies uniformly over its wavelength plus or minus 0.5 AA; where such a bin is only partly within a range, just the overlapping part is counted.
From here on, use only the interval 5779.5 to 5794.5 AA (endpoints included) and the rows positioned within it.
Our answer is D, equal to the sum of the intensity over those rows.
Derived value 47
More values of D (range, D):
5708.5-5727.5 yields 63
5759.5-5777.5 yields 57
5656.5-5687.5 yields 97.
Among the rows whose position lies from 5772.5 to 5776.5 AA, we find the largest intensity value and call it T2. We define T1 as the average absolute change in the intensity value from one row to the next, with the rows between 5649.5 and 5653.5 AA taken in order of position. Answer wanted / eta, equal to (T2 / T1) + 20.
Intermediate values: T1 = 0.88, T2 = 3.855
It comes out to 24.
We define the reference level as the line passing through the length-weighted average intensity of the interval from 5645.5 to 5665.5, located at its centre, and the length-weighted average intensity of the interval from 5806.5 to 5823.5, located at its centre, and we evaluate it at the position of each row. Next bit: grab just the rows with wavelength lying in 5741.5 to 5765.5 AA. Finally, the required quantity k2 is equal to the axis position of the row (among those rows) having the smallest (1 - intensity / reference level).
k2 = 5765.0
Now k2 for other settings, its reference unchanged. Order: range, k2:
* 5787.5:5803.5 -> 5795.0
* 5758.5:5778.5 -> 5773.0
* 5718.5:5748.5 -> 5737.0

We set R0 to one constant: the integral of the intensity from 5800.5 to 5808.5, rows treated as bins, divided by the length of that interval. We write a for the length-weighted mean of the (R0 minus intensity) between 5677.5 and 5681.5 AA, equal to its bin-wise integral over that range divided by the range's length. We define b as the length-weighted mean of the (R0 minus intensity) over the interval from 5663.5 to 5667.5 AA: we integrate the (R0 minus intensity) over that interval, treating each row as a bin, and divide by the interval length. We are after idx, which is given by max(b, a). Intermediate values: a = 0.18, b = 0.30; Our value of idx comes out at 0.30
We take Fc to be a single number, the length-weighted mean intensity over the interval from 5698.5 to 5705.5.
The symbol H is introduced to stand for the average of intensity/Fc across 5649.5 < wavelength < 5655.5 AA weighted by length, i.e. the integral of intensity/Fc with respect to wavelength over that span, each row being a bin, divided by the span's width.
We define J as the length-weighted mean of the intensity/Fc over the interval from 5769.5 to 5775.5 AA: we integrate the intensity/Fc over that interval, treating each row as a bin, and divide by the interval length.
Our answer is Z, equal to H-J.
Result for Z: 0.06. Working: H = 1.17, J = 1.11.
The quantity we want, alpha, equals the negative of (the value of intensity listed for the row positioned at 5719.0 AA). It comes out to -3.3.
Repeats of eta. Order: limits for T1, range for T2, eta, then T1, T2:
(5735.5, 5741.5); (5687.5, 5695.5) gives 25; 0.76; 3.691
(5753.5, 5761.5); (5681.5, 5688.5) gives 28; 0.51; 3.875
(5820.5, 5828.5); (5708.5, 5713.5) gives 26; 0.60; 3.487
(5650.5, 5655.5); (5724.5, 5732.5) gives 26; 0.61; 3.878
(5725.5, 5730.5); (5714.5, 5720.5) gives 29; 0.50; 4.271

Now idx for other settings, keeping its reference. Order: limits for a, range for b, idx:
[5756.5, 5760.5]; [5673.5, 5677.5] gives 0.26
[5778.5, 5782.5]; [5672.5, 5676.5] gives 0.40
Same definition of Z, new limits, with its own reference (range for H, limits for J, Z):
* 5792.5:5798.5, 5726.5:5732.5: 0.06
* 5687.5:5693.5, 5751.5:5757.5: 0.10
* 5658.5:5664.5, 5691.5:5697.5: 0.07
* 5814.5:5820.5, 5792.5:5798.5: 0.03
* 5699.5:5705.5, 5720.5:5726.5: -0.11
